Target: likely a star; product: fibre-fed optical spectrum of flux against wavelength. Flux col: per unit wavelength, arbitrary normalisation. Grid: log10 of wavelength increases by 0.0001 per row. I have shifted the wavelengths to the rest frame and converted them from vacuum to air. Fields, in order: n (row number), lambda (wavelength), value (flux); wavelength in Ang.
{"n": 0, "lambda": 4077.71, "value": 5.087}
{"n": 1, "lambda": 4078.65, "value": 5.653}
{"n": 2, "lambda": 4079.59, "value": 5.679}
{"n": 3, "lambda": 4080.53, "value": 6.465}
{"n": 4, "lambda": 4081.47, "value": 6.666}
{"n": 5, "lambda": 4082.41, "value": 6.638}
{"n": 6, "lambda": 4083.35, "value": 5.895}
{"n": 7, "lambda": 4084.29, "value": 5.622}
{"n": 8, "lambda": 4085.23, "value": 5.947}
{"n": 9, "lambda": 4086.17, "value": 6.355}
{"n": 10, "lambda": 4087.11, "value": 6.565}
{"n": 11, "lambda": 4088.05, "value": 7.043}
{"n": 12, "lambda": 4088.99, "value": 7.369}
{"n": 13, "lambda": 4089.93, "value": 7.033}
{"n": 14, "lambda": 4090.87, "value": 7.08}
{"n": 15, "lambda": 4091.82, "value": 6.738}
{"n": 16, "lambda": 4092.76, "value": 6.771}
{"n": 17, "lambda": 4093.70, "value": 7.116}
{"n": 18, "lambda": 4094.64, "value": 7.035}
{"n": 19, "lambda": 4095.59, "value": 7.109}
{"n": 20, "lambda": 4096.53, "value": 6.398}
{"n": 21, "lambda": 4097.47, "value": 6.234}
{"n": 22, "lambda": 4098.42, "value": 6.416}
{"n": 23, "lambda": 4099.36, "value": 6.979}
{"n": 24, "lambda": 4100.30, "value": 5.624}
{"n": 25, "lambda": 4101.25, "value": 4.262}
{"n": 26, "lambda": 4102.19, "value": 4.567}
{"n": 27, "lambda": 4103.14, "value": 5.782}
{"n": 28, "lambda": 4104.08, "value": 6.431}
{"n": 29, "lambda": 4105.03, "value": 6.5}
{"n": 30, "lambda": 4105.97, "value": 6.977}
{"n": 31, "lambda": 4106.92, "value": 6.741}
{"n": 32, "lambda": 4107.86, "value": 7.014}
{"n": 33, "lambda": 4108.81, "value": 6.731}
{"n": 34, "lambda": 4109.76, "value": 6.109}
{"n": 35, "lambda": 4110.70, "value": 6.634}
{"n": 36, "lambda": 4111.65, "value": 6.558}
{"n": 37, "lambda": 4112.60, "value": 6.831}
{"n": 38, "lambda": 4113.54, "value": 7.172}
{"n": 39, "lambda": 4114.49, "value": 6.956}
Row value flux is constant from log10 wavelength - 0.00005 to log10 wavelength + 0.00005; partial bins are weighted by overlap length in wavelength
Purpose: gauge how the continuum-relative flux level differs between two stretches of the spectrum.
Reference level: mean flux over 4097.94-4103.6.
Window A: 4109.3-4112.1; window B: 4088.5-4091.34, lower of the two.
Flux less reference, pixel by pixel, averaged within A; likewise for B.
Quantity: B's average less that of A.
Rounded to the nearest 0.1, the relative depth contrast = 0.7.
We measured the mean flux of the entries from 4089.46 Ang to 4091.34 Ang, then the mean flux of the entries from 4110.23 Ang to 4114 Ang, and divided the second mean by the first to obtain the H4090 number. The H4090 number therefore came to 0.96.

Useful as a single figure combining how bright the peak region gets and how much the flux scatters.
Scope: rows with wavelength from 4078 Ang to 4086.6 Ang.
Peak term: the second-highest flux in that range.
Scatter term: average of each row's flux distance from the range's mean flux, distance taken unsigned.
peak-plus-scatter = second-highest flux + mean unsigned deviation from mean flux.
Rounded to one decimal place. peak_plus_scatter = 7.0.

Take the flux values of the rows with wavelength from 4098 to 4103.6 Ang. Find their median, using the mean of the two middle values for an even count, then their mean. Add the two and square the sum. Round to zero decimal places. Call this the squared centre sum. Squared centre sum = 128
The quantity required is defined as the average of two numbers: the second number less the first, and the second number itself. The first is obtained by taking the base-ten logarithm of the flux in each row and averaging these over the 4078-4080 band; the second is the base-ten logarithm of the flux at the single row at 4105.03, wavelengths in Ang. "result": 0.44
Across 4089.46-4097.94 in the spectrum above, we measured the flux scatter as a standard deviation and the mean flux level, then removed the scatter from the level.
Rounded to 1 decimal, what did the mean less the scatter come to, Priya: 6.5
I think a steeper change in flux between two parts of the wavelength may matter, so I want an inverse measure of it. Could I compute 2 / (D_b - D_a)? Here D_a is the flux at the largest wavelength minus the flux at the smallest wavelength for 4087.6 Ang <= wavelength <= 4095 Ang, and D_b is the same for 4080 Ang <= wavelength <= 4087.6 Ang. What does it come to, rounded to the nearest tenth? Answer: 18.5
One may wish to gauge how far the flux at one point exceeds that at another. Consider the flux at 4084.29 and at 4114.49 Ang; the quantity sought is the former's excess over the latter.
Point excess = -1.3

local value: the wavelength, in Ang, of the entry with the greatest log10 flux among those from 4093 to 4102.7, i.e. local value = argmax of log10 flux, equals 4093.70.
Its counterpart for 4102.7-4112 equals 4107.86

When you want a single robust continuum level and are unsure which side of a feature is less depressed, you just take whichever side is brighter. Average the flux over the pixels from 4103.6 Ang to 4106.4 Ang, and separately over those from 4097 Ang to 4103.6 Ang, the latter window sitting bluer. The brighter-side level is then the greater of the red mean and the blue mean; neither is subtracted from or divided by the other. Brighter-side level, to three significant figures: 6.64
